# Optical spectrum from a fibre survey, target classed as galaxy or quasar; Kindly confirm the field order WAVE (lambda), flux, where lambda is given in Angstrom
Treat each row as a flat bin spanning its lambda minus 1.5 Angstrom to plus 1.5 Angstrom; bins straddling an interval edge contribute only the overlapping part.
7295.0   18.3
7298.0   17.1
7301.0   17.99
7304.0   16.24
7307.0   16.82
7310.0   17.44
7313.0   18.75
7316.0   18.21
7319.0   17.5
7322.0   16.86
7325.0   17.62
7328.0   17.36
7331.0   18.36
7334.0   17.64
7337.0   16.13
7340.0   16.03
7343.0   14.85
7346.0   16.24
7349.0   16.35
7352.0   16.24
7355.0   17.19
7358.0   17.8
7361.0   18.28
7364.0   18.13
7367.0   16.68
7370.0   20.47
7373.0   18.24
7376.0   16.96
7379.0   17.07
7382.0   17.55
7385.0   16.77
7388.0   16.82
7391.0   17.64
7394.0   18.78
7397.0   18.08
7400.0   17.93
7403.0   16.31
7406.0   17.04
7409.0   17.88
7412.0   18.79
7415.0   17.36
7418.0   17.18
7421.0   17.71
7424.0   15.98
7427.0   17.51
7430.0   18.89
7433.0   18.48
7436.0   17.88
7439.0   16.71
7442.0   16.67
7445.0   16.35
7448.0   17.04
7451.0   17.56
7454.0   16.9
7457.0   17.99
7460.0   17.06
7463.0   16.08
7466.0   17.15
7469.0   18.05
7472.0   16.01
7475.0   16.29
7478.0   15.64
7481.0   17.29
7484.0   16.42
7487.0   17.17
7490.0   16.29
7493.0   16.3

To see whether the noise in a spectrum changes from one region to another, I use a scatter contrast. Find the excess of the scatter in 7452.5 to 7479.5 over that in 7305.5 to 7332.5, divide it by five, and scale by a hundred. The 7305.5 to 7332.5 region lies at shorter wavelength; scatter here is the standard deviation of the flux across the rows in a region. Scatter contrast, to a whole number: 4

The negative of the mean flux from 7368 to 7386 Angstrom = -17.8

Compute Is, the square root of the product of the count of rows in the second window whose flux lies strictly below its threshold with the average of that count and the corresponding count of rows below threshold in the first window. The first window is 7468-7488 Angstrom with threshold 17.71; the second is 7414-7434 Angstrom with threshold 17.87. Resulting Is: 5.2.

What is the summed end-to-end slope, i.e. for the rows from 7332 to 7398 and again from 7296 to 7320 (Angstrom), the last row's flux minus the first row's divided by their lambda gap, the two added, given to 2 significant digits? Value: 0.026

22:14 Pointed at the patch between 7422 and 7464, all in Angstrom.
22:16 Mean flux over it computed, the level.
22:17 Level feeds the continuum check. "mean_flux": 17.2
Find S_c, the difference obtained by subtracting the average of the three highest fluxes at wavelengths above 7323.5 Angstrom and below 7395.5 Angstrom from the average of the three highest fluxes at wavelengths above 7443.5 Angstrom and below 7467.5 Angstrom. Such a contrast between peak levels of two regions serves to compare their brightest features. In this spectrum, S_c -1.6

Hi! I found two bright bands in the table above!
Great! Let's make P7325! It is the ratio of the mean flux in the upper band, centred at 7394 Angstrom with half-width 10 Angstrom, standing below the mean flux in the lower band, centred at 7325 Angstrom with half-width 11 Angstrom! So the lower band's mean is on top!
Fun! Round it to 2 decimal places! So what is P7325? 1.01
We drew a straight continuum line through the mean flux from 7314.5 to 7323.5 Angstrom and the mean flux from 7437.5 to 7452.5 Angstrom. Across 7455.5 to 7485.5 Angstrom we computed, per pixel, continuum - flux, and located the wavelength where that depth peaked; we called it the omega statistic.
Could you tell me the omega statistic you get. 7478.0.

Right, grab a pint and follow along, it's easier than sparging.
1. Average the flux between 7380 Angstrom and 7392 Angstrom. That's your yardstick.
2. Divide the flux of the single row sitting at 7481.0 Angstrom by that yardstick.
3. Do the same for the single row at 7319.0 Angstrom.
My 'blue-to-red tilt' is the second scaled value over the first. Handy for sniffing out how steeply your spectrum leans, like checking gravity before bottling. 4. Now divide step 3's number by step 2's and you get 1.01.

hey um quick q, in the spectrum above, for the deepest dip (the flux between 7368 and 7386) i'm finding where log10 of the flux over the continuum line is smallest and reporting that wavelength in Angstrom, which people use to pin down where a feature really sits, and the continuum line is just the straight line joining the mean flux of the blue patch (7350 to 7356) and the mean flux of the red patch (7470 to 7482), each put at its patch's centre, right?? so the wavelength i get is 7385.0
